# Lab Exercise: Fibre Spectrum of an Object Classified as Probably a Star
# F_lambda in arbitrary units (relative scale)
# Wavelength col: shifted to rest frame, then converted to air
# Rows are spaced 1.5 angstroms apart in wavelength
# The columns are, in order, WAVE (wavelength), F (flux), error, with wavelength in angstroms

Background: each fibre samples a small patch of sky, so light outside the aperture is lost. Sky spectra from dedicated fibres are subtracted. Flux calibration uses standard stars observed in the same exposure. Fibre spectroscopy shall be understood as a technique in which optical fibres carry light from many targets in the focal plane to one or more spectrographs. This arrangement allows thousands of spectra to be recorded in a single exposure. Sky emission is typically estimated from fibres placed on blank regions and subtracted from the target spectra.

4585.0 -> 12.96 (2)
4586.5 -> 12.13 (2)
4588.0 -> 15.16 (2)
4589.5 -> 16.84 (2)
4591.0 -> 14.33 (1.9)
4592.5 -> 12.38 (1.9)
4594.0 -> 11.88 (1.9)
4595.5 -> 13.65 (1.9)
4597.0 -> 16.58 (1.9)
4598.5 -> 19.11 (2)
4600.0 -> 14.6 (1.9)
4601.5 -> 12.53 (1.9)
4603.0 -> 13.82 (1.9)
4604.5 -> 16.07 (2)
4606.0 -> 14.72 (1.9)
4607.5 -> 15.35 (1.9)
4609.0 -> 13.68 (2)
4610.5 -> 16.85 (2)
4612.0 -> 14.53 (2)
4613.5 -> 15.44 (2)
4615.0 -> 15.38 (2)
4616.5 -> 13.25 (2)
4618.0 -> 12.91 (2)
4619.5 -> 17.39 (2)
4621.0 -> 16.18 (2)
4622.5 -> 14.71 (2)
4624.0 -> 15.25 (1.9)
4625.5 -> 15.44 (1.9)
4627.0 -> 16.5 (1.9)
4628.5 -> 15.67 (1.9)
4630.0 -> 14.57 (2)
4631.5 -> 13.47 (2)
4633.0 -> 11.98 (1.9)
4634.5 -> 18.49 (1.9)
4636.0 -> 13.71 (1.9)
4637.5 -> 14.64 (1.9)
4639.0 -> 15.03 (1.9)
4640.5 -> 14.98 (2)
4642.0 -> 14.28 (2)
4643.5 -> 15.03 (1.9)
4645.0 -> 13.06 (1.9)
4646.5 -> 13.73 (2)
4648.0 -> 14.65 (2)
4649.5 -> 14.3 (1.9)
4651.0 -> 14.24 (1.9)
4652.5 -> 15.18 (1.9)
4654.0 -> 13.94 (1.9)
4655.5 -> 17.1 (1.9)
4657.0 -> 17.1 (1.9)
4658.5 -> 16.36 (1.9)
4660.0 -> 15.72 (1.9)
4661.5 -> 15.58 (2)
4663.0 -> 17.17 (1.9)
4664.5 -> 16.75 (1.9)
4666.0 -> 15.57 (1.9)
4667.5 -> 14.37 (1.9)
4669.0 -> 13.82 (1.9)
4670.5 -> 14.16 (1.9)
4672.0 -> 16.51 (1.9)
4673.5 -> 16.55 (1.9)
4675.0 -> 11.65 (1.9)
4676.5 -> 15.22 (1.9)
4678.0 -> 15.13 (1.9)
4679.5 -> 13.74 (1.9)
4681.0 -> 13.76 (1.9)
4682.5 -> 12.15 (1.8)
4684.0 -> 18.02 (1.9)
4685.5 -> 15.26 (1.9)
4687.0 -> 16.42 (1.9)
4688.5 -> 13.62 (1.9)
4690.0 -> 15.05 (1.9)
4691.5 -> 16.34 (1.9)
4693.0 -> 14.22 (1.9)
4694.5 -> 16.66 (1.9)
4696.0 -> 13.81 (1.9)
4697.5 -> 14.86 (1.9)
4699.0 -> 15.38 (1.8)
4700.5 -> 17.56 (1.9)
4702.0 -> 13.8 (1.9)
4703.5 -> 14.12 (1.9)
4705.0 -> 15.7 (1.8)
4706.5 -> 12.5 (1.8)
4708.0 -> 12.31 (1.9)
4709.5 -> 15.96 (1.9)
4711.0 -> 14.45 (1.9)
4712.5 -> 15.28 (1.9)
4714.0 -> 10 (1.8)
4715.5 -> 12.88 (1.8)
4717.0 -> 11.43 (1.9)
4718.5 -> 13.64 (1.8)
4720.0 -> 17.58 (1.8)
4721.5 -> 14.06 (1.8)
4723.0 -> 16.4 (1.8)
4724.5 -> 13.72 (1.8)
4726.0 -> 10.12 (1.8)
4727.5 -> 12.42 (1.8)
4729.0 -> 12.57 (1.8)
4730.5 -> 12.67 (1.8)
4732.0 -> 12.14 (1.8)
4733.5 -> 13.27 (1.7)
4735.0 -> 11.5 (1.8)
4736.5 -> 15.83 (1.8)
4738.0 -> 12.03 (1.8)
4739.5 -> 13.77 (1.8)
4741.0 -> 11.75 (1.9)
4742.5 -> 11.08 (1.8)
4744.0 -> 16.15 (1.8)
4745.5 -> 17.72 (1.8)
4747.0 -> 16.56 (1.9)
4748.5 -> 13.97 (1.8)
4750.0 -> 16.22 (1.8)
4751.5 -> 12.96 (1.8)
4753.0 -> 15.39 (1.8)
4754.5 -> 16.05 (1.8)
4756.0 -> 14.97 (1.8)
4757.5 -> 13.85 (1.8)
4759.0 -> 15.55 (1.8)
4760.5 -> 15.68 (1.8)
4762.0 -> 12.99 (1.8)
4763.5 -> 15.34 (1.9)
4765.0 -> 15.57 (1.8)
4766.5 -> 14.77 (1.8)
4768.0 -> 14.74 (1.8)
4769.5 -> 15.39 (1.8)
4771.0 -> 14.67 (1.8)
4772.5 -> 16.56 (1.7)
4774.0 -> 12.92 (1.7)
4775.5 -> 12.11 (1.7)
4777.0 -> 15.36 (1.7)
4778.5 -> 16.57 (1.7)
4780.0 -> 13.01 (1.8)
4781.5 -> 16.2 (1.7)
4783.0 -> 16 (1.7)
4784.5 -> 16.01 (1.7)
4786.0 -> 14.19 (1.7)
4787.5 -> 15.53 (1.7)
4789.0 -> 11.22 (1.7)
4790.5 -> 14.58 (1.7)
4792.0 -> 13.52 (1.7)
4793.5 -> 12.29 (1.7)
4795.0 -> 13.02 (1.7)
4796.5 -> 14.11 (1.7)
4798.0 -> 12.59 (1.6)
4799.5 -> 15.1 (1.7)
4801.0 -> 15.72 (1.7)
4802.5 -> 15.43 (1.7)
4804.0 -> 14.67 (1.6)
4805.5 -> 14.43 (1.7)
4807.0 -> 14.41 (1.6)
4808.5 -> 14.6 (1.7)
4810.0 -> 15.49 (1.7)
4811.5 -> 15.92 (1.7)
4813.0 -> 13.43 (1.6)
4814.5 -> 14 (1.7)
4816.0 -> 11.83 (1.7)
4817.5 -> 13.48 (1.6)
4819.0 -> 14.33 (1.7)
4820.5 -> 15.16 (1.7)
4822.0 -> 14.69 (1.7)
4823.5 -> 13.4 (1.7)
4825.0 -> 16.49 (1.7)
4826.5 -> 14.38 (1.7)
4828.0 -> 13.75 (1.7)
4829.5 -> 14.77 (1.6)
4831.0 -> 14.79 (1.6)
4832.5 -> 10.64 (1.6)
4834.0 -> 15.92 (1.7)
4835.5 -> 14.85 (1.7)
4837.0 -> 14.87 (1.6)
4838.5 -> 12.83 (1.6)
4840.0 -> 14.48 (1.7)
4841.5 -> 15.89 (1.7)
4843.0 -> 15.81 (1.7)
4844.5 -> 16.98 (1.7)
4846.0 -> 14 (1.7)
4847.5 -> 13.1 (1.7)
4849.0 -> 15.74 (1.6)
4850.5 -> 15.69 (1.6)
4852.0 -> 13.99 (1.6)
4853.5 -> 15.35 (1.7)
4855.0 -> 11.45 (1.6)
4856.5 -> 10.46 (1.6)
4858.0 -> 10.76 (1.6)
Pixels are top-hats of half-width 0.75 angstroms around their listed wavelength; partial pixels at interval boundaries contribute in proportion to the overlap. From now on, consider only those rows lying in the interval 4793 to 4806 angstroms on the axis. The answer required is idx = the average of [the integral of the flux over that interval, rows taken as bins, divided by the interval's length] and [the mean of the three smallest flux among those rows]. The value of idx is 13.4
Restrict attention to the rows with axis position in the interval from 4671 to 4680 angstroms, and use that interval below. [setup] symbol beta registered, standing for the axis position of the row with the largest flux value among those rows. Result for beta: 4673.5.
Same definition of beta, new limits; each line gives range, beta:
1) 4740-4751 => 4745.5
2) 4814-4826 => 4825.0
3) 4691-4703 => 4700.5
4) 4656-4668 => 4663.0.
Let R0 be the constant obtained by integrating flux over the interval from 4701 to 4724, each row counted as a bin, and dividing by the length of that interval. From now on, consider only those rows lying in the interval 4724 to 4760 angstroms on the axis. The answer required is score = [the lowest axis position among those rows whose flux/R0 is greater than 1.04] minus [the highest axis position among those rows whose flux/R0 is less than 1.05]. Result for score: -21.0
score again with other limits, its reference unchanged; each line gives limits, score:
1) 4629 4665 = -19.5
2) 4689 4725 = -34.5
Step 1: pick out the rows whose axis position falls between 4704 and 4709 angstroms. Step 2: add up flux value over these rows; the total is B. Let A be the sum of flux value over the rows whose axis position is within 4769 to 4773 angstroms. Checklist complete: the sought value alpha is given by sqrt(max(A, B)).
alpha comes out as 6.83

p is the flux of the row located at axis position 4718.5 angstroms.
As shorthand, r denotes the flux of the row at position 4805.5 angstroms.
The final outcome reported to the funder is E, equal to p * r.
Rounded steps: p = 13.64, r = 14.43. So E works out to 197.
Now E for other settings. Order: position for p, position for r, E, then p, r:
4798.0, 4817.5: 170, 12.59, 13.48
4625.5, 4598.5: 295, 15.44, 19.11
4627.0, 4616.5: 219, 16.5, 13.25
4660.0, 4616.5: 208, 15.72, 13.25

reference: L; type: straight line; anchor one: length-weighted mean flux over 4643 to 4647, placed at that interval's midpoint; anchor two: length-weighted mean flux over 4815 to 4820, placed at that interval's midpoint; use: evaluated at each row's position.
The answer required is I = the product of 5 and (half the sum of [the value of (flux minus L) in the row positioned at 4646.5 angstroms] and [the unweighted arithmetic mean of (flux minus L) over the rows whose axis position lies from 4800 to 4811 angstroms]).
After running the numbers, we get 4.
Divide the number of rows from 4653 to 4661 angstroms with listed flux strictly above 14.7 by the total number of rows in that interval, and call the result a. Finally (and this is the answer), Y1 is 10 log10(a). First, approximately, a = 0.80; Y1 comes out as -1.0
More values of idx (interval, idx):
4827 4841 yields 13.3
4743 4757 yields 14.7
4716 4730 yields 12.4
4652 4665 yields 15.5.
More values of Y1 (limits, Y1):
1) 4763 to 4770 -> 0.0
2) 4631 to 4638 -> -7.0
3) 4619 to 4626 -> 0.0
